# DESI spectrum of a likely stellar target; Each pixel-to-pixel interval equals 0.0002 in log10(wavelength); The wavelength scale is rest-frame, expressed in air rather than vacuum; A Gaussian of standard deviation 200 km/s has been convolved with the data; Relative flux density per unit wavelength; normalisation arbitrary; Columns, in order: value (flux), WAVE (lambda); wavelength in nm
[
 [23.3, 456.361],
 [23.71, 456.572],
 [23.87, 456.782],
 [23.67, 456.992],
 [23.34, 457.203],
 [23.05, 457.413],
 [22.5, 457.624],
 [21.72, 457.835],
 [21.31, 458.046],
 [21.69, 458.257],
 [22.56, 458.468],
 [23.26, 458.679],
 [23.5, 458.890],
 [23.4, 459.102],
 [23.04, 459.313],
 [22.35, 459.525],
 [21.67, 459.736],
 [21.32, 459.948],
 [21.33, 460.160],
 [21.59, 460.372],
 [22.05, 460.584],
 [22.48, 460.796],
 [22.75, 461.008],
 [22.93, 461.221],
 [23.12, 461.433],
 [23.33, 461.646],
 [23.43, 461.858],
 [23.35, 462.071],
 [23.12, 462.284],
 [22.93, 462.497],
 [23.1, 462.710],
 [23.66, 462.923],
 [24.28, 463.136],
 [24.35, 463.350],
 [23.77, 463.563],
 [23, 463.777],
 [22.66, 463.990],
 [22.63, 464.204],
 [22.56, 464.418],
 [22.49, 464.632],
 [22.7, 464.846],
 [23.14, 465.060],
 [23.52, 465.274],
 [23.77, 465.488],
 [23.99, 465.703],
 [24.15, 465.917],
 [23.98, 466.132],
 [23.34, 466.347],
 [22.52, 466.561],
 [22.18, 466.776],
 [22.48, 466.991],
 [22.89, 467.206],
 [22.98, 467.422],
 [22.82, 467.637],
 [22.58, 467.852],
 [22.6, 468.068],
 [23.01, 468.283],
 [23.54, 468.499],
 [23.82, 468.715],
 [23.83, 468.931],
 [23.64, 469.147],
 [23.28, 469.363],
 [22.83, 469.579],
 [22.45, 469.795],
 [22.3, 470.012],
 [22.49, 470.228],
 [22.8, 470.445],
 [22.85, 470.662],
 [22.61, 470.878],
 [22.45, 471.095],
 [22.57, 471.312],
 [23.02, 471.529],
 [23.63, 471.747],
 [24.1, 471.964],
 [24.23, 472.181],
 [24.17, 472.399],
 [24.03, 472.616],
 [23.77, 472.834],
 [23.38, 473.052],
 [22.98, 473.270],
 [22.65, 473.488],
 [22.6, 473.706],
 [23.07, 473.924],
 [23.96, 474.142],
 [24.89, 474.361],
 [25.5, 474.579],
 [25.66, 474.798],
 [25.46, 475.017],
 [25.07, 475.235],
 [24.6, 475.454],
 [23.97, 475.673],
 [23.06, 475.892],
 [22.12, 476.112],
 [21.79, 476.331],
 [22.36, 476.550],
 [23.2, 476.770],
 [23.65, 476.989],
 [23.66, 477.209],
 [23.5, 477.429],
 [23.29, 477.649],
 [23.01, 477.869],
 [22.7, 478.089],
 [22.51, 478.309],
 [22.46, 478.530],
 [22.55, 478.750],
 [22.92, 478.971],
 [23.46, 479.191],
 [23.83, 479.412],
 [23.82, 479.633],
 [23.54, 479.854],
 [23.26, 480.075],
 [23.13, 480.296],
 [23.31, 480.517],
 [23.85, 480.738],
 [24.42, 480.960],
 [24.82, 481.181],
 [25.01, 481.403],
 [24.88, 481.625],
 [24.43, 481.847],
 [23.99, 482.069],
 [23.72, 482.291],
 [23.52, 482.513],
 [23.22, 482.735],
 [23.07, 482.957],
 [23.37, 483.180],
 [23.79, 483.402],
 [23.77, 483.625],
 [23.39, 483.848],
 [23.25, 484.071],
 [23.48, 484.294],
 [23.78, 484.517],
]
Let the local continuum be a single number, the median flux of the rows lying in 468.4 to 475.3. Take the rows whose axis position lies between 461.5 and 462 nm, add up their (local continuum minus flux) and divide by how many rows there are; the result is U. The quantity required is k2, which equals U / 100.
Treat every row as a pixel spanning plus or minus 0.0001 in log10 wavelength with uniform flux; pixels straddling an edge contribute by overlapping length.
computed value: 0.001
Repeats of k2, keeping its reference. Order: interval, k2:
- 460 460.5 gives 0.020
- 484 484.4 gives 0.001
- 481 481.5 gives -0.015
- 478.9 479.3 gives 0.003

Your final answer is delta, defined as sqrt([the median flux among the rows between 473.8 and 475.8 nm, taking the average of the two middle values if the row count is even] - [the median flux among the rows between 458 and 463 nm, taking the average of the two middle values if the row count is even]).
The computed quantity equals 1.40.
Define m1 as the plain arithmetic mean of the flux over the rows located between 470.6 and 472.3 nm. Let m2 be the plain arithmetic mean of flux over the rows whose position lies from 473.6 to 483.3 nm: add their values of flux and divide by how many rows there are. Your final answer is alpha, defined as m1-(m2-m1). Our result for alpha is 22.7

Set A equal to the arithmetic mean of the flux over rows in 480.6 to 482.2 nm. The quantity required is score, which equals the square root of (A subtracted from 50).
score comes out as 5.05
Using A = 24.5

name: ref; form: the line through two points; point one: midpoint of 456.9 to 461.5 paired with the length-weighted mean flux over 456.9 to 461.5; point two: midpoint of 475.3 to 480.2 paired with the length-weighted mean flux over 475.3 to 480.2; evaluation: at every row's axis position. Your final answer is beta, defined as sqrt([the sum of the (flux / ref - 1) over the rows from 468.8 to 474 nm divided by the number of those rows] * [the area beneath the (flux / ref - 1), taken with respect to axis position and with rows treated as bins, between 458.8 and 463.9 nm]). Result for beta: 0.028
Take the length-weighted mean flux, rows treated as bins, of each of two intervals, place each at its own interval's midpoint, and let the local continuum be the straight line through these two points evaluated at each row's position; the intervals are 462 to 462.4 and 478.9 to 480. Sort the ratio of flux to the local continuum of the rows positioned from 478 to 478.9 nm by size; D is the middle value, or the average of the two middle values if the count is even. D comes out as 0.96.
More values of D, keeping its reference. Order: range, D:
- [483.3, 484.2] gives 1.00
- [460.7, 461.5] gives 0.99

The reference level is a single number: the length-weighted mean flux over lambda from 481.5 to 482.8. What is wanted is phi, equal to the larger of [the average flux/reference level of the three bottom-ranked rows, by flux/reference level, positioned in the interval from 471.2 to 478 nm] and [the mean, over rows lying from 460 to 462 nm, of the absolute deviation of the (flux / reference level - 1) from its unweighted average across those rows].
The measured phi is 0.92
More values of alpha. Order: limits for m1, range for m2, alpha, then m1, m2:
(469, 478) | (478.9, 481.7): 23.0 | 23.4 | 23.9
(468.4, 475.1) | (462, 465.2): 23.8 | 23.5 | 23.2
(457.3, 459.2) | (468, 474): 21.9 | 22.6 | 23.2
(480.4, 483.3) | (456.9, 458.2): 25.3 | 24.0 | 22.6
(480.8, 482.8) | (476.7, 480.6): 25.2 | 24.2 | 23.2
